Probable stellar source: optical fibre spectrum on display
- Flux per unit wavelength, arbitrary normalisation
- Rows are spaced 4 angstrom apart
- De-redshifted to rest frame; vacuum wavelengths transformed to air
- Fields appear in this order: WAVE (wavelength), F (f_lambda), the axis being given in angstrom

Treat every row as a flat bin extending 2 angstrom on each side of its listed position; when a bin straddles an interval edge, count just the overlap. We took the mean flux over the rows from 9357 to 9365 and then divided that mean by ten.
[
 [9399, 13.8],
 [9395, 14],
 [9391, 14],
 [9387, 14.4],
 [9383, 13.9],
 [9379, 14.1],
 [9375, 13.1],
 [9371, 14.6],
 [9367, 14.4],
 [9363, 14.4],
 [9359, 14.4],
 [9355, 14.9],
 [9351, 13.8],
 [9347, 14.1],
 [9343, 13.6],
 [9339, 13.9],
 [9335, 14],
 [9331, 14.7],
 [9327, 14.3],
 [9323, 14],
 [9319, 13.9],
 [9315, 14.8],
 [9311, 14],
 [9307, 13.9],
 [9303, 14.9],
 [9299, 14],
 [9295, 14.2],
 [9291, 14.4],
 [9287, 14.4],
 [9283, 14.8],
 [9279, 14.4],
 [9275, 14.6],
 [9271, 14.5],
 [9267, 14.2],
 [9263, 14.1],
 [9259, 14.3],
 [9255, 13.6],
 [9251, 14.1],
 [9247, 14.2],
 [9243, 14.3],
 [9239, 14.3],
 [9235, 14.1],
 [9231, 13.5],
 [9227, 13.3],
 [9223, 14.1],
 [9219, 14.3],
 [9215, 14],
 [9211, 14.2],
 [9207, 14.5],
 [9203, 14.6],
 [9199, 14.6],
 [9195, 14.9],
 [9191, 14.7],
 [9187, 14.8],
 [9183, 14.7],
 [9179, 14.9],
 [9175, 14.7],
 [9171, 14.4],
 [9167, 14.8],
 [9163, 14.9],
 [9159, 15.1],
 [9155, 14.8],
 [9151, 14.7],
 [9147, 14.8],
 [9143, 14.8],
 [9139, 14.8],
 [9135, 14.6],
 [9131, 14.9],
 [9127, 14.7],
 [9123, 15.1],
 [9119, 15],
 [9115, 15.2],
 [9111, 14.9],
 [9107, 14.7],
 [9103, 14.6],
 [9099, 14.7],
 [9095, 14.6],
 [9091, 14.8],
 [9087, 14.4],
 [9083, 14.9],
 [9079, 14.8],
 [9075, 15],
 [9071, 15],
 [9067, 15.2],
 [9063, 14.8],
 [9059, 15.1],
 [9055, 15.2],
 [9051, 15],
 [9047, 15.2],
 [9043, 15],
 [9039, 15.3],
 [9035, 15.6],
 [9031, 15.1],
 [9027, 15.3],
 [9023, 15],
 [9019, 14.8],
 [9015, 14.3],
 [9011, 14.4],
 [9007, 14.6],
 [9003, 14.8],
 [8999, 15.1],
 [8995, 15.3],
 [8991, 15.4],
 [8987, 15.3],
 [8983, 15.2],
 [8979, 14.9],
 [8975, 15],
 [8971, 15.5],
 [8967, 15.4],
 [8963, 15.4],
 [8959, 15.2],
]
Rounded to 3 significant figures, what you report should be 1.44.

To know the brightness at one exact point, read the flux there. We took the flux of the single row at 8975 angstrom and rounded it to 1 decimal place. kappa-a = 15.0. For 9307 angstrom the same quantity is 13.9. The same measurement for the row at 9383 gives 13.9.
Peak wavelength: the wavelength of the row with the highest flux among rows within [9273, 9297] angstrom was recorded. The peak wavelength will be 9283 angstrom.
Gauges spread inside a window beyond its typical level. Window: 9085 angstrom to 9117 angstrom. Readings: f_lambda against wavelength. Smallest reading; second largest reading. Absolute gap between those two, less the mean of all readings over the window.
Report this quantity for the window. -14.2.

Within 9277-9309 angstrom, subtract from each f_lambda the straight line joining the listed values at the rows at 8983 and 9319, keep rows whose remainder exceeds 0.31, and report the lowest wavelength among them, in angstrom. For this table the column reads 9279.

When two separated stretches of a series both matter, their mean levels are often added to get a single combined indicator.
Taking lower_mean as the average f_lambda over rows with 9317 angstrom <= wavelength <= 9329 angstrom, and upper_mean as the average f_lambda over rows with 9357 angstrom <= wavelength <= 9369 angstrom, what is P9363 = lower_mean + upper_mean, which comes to 28.5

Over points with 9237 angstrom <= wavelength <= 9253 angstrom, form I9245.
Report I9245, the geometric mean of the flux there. 14.2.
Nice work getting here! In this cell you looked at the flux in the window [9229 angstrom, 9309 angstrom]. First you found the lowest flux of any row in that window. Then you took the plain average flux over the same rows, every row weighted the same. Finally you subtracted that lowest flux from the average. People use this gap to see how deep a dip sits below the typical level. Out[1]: 0.74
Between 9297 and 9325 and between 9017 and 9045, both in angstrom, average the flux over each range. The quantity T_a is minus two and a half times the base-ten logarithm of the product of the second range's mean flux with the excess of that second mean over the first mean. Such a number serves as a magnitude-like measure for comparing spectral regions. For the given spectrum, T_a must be -2.9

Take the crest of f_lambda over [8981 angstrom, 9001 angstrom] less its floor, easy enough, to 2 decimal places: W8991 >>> 0.30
